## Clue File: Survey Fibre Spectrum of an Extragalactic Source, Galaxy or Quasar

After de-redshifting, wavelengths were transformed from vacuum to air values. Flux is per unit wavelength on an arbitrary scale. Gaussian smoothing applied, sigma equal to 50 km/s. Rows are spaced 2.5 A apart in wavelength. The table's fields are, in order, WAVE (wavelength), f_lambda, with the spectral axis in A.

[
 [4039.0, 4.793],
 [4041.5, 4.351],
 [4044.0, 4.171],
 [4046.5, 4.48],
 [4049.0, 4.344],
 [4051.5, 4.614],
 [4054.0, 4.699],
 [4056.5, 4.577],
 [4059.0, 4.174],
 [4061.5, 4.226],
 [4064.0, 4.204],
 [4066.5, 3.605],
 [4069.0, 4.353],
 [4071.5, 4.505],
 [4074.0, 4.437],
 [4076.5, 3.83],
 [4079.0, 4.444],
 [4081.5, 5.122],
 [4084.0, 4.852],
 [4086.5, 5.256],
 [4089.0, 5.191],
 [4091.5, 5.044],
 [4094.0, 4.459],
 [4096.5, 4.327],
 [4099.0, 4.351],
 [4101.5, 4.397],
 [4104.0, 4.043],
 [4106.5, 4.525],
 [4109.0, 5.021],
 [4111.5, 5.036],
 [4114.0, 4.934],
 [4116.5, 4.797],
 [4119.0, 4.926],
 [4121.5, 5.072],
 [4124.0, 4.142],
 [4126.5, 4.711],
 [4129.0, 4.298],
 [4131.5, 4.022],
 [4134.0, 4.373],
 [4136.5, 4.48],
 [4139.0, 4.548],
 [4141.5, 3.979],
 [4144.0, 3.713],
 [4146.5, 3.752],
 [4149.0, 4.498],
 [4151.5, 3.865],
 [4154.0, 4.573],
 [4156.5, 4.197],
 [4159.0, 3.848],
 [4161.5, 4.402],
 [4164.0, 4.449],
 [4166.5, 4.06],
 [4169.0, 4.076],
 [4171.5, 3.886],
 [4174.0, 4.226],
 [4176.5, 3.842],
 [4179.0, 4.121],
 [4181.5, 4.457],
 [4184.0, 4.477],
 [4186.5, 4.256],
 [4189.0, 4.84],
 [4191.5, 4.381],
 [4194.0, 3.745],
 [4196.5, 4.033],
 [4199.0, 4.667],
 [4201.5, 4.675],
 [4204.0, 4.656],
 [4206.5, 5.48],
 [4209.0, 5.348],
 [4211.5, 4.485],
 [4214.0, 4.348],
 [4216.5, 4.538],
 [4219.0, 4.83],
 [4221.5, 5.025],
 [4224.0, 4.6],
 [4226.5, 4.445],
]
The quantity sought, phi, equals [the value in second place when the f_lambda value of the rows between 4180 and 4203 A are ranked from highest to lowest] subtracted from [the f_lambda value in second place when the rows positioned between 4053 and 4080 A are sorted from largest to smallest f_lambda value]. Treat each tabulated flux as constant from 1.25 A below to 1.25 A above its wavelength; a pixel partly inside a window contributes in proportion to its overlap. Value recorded -0.1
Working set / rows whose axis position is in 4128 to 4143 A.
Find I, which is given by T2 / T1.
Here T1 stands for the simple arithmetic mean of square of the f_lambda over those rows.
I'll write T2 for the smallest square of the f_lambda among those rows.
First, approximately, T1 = 18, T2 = 15.8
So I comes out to 0.86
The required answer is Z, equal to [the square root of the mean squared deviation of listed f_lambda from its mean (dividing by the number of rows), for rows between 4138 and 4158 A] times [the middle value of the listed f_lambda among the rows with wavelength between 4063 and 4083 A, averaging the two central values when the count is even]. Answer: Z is 1.49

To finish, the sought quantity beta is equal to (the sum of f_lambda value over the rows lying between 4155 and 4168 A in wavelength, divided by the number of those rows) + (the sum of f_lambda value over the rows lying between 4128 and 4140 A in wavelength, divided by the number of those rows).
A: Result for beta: 8.54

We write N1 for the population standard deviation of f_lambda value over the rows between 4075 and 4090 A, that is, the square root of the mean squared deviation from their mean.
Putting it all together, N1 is 0.51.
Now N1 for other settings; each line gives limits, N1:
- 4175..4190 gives 0.31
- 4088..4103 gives 0.35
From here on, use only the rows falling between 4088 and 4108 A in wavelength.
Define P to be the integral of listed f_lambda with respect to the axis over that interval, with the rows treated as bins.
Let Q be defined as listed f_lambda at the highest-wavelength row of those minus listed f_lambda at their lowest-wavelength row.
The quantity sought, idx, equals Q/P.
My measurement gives -0.0073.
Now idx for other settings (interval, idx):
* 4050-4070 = -0.0030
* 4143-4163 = 0.0084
